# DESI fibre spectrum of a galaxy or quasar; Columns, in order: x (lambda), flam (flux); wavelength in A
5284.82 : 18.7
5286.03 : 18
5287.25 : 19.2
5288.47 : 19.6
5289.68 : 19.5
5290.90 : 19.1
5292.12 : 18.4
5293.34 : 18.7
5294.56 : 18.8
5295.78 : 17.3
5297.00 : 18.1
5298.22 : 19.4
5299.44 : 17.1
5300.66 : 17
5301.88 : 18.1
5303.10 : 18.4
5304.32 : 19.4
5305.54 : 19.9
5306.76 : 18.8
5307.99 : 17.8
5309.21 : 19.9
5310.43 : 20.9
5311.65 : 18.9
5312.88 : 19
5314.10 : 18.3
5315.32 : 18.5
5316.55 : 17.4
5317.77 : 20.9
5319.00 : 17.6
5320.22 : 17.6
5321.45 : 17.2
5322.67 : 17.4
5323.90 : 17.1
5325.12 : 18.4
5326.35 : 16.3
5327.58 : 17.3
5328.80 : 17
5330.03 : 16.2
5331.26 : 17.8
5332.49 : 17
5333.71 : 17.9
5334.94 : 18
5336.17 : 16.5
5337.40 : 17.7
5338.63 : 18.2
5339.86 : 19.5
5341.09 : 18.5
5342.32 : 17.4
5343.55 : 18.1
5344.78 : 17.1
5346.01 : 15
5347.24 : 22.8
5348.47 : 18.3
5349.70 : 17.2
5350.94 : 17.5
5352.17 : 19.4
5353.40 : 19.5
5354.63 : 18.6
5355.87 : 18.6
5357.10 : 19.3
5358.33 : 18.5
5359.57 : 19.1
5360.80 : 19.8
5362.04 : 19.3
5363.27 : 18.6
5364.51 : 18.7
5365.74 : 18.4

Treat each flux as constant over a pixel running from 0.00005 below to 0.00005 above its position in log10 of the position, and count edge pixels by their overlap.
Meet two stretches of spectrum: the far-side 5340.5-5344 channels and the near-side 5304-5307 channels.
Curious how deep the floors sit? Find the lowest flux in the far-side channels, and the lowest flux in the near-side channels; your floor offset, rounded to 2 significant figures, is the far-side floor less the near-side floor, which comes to -1.4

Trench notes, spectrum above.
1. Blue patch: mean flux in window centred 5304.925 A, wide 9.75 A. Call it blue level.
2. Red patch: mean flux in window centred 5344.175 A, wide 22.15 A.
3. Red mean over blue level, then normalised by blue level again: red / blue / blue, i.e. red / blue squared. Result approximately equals 0.0522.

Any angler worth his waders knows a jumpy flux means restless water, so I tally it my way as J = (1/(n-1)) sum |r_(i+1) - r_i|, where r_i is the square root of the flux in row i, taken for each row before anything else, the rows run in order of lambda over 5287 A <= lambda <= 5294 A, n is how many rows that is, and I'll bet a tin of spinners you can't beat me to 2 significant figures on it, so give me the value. 0.044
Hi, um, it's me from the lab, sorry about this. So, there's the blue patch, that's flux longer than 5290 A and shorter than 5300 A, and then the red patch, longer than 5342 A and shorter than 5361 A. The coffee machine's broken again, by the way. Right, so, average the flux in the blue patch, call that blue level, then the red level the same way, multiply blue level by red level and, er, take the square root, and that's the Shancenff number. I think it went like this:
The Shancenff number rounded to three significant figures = 18.4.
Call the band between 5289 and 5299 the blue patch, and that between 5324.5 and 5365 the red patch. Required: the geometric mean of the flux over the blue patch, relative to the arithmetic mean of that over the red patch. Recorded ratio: 1.03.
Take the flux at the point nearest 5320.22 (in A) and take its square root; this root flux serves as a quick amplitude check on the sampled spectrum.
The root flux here 4.20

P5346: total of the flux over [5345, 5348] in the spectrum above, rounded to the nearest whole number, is 38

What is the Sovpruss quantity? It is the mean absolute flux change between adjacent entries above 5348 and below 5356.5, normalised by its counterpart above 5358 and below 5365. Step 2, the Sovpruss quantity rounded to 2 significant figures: 1.4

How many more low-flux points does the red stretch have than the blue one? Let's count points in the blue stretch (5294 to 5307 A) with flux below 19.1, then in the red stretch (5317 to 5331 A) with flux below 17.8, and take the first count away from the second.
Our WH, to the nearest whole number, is 1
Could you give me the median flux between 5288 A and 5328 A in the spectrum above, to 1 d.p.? 18.4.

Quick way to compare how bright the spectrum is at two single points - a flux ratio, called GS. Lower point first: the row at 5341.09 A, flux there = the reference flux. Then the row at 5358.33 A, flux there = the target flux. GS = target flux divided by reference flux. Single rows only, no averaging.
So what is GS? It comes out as 1.00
